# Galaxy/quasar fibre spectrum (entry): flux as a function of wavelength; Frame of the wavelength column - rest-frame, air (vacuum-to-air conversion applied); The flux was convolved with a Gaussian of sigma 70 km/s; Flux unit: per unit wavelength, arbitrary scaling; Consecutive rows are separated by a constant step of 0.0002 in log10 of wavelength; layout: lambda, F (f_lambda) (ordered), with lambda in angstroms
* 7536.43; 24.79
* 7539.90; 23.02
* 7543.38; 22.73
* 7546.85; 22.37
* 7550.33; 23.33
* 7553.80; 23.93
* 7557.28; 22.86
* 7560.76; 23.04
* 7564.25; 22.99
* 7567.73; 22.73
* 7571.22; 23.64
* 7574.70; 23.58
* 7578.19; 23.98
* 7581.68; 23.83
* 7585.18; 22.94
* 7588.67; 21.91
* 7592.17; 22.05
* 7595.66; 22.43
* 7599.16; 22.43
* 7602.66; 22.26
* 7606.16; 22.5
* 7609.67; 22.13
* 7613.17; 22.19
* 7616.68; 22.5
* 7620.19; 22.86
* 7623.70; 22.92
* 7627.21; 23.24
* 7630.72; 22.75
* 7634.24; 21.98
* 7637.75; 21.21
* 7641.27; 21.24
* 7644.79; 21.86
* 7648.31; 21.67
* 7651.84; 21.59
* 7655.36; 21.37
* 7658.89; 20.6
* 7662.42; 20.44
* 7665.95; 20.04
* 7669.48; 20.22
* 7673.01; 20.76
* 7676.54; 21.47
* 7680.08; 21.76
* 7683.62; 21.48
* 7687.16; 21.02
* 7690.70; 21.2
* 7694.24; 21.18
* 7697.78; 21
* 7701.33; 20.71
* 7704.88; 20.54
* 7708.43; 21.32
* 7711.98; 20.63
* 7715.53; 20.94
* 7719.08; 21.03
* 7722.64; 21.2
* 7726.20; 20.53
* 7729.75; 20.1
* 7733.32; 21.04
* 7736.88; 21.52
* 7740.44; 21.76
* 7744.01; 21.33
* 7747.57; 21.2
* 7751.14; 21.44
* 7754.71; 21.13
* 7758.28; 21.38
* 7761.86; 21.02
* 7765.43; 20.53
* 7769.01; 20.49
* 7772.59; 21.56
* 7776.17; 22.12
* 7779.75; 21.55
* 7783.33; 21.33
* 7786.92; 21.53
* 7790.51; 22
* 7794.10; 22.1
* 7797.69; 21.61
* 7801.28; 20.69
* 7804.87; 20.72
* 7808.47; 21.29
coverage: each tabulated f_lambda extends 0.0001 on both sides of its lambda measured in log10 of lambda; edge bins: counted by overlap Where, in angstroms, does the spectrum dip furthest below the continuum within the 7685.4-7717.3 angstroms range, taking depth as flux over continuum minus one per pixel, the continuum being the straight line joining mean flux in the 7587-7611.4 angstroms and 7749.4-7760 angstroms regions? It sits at 7704.88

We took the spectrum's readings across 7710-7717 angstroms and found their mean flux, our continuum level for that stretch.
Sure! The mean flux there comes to 20.8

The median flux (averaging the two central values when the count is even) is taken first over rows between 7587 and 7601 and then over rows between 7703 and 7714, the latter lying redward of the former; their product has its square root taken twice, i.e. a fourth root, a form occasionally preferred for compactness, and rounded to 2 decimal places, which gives 4.63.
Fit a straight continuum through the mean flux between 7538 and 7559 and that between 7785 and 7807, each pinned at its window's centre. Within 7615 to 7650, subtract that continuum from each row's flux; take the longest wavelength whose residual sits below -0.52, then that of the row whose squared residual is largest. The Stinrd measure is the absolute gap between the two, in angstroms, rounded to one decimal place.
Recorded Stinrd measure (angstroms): 10.6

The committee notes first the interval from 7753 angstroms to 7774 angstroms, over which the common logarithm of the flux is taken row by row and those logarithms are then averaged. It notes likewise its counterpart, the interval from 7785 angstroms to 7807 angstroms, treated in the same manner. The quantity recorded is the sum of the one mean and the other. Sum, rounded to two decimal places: 2.65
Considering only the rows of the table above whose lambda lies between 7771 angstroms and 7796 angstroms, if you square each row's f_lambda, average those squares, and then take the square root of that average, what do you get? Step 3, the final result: 21.7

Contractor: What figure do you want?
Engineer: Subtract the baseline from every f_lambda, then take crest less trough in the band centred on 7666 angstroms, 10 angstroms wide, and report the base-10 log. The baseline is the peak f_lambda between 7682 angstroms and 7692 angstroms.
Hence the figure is -0.40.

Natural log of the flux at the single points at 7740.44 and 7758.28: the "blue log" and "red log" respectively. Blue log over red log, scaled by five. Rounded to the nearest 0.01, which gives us 5.03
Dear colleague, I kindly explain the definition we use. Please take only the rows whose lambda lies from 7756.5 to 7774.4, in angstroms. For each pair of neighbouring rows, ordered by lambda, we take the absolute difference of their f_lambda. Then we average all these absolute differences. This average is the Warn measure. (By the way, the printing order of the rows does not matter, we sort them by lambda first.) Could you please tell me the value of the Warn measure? 0.49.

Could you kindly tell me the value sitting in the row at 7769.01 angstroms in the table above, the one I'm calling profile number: 20.49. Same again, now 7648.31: 21.67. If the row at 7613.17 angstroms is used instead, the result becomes 22.19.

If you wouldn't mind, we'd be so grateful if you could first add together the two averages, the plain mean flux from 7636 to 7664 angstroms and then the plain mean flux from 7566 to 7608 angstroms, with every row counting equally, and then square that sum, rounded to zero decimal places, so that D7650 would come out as 1945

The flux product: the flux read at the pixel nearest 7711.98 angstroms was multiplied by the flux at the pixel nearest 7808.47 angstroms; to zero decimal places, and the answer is 439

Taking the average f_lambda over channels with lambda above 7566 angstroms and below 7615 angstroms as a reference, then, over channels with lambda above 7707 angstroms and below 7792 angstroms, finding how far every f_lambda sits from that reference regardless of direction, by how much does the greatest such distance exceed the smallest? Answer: 2.0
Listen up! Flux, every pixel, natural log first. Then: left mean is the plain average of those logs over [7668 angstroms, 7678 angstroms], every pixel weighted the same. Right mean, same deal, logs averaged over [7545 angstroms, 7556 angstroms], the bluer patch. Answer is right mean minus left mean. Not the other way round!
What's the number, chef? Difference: 0.11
